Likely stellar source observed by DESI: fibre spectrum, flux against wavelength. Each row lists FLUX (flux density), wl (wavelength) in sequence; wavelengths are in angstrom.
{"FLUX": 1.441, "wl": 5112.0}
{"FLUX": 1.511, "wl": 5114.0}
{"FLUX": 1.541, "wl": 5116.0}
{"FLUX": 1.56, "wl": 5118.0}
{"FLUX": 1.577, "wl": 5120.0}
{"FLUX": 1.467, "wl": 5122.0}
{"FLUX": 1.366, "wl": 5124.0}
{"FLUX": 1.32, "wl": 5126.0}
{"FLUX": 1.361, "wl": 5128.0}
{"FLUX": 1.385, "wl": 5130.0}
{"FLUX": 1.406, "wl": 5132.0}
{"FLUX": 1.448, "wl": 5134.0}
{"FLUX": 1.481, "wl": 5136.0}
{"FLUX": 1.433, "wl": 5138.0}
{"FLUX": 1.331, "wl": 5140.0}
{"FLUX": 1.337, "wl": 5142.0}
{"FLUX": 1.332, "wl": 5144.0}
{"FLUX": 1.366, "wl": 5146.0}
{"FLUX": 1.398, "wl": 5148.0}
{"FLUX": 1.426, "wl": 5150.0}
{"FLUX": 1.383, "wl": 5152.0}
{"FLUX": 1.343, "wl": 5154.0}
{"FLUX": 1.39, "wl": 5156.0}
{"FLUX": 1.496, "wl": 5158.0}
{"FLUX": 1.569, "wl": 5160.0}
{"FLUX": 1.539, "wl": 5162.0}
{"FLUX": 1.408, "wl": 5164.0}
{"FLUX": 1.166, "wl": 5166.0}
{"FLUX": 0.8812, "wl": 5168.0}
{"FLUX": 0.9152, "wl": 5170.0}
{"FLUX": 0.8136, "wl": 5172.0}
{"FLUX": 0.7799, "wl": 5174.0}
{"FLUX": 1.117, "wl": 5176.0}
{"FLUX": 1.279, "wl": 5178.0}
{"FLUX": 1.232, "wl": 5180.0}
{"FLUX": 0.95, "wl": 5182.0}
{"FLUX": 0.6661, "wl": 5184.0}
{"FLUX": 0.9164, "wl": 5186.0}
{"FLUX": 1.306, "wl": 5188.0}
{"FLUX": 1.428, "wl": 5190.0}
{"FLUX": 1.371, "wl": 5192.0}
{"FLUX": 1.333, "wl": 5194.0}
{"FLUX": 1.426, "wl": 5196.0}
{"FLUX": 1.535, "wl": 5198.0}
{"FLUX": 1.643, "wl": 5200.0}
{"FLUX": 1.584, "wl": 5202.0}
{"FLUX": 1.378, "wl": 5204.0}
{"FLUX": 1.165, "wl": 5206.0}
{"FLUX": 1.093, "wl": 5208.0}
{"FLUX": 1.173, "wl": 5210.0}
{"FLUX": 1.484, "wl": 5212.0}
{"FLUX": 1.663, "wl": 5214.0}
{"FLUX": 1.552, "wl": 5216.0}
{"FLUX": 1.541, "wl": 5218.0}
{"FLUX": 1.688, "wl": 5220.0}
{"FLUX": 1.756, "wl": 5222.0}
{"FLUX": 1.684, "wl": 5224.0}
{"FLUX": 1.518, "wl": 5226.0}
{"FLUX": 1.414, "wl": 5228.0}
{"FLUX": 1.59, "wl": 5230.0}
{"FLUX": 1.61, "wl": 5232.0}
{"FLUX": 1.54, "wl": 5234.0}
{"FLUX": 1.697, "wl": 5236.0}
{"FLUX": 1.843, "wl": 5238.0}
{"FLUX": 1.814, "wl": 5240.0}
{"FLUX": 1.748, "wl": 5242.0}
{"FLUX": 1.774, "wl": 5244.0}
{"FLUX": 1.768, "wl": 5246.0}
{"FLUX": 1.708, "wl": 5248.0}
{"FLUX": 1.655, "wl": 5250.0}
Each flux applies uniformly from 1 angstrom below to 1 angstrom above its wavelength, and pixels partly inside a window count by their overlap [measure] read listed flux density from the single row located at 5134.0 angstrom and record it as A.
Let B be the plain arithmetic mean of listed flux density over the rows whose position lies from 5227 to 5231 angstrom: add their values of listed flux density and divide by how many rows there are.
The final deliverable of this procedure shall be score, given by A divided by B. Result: 0.96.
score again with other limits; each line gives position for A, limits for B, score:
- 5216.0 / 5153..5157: 1.14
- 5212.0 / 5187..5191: 1.09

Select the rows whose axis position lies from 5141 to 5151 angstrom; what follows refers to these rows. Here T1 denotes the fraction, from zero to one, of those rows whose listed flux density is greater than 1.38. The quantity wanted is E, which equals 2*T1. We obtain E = 0.8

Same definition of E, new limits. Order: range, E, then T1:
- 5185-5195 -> 0.4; 0.2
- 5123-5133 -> 0.8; 0.4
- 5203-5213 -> 0.4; 0.2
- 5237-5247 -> 2.0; 1.0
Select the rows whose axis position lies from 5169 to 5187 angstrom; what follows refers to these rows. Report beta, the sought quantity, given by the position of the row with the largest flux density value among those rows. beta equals 5178.0 angstrom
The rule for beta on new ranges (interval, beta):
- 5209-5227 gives 5222.0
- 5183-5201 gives 5200.0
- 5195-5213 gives 5200.0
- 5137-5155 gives 5138.0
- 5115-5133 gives 5120.0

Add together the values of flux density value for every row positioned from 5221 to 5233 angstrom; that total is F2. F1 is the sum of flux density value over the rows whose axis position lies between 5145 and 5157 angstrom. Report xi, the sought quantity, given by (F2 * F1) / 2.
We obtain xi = 39.8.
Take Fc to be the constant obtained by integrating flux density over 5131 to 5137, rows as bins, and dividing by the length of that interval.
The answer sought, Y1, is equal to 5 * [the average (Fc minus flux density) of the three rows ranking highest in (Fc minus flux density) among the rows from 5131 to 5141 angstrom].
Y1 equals 0.3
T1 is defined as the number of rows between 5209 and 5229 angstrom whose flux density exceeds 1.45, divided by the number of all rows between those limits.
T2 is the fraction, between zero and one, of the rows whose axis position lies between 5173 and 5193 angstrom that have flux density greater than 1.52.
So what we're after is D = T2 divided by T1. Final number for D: 0.0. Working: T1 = 0.80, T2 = 0.00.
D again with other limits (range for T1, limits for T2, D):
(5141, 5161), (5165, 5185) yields 0.0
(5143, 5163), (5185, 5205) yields 1.0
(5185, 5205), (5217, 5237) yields 2.7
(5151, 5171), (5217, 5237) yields 2.7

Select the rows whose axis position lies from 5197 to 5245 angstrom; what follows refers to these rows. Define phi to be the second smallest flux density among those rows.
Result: 1.165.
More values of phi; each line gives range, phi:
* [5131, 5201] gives 0.7799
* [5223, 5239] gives 1.518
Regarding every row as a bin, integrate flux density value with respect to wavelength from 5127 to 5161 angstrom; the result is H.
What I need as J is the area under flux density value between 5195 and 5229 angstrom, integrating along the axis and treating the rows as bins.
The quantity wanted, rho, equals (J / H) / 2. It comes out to 0.53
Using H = 48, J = 51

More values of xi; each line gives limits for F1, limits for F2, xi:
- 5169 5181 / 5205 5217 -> 24.9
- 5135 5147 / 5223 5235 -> 38.7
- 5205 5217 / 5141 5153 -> 33.5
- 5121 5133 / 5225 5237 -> 38.9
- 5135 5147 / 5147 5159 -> 34.9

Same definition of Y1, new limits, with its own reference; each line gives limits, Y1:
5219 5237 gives -0.2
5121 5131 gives 0.5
